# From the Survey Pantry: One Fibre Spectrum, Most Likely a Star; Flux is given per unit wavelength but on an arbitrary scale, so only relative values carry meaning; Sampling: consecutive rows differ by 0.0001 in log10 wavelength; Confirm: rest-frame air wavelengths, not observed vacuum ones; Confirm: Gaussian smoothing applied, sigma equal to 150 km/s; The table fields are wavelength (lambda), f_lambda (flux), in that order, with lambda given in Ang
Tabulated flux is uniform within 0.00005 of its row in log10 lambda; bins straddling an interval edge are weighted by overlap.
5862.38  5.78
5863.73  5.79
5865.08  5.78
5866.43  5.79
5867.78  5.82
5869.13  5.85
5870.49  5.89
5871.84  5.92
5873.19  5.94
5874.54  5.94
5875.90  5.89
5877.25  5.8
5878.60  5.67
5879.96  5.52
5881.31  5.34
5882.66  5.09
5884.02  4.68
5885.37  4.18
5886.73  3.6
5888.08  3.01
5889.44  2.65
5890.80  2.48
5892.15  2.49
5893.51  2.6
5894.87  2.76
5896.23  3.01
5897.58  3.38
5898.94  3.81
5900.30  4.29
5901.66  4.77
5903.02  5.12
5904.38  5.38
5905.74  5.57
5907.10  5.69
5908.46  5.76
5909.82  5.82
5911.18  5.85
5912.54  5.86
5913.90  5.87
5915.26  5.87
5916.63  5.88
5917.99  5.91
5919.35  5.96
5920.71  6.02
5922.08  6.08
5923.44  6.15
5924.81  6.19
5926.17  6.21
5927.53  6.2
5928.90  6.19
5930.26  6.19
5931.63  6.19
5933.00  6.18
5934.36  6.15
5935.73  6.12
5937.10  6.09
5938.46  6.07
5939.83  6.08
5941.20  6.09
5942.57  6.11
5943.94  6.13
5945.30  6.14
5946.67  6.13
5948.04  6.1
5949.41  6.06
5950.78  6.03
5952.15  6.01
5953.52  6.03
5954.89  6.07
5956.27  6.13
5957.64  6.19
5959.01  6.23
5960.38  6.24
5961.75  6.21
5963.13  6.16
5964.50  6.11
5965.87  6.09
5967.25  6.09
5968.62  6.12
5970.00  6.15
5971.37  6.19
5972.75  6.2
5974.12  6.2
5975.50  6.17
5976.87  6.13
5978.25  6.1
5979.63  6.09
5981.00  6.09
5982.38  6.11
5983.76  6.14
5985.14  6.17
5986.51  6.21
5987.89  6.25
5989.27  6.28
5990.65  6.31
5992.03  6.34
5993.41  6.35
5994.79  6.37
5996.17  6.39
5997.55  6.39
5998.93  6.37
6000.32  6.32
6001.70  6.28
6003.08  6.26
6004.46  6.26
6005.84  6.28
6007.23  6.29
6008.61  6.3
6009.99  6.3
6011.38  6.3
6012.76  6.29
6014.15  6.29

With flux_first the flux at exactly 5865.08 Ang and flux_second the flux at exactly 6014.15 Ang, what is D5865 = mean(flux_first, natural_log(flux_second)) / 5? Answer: 0.762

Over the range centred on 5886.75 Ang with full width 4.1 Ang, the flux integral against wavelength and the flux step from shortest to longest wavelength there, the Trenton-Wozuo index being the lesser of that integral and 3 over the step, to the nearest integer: -3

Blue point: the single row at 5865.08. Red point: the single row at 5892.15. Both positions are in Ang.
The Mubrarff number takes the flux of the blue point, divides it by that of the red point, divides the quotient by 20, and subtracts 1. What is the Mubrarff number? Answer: -0.884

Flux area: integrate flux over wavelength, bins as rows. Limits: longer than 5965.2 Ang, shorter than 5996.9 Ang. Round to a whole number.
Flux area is 196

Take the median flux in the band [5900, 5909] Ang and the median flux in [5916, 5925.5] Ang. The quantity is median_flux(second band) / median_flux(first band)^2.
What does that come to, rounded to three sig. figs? 0.208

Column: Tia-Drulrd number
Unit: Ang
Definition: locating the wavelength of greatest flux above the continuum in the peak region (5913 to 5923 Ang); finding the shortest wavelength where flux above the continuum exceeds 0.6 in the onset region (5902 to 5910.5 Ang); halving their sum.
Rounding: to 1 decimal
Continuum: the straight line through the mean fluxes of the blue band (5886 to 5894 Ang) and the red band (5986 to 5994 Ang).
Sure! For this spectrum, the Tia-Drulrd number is 5908.5 Ang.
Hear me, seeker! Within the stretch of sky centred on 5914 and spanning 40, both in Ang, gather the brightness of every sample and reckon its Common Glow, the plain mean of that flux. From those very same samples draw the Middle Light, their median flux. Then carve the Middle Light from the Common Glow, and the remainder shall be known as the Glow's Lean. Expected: -0.42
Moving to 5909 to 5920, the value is 0.01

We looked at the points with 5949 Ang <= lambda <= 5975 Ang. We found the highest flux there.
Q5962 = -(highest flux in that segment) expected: -6.24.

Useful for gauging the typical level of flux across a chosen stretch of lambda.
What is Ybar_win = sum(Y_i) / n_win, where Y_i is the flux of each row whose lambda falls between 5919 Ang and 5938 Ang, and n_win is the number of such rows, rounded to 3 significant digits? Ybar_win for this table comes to 6.14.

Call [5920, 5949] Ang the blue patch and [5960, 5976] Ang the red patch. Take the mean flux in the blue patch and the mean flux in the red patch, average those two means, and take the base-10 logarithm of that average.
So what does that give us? 0.79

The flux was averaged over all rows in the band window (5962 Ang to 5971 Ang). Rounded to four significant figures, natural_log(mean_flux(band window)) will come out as 1.812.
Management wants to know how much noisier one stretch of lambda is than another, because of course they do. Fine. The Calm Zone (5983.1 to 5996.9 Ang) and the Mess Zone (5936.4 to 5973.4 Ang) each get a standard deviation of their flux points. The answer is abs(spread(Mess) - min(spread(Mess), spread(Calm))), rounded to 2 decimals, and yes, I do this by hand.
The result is 0.00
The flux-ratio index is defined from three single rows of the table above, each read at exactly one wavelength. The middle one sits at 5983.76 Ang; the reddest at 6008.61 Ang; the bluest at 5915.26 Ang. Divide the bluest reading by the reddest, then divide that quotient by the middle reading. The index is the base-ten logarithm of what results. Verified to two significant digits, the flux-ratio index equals -0.82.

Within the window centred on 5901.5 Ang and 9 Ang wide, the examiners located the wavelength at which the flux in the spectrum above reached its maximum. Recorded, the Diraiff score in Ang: 5905.74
